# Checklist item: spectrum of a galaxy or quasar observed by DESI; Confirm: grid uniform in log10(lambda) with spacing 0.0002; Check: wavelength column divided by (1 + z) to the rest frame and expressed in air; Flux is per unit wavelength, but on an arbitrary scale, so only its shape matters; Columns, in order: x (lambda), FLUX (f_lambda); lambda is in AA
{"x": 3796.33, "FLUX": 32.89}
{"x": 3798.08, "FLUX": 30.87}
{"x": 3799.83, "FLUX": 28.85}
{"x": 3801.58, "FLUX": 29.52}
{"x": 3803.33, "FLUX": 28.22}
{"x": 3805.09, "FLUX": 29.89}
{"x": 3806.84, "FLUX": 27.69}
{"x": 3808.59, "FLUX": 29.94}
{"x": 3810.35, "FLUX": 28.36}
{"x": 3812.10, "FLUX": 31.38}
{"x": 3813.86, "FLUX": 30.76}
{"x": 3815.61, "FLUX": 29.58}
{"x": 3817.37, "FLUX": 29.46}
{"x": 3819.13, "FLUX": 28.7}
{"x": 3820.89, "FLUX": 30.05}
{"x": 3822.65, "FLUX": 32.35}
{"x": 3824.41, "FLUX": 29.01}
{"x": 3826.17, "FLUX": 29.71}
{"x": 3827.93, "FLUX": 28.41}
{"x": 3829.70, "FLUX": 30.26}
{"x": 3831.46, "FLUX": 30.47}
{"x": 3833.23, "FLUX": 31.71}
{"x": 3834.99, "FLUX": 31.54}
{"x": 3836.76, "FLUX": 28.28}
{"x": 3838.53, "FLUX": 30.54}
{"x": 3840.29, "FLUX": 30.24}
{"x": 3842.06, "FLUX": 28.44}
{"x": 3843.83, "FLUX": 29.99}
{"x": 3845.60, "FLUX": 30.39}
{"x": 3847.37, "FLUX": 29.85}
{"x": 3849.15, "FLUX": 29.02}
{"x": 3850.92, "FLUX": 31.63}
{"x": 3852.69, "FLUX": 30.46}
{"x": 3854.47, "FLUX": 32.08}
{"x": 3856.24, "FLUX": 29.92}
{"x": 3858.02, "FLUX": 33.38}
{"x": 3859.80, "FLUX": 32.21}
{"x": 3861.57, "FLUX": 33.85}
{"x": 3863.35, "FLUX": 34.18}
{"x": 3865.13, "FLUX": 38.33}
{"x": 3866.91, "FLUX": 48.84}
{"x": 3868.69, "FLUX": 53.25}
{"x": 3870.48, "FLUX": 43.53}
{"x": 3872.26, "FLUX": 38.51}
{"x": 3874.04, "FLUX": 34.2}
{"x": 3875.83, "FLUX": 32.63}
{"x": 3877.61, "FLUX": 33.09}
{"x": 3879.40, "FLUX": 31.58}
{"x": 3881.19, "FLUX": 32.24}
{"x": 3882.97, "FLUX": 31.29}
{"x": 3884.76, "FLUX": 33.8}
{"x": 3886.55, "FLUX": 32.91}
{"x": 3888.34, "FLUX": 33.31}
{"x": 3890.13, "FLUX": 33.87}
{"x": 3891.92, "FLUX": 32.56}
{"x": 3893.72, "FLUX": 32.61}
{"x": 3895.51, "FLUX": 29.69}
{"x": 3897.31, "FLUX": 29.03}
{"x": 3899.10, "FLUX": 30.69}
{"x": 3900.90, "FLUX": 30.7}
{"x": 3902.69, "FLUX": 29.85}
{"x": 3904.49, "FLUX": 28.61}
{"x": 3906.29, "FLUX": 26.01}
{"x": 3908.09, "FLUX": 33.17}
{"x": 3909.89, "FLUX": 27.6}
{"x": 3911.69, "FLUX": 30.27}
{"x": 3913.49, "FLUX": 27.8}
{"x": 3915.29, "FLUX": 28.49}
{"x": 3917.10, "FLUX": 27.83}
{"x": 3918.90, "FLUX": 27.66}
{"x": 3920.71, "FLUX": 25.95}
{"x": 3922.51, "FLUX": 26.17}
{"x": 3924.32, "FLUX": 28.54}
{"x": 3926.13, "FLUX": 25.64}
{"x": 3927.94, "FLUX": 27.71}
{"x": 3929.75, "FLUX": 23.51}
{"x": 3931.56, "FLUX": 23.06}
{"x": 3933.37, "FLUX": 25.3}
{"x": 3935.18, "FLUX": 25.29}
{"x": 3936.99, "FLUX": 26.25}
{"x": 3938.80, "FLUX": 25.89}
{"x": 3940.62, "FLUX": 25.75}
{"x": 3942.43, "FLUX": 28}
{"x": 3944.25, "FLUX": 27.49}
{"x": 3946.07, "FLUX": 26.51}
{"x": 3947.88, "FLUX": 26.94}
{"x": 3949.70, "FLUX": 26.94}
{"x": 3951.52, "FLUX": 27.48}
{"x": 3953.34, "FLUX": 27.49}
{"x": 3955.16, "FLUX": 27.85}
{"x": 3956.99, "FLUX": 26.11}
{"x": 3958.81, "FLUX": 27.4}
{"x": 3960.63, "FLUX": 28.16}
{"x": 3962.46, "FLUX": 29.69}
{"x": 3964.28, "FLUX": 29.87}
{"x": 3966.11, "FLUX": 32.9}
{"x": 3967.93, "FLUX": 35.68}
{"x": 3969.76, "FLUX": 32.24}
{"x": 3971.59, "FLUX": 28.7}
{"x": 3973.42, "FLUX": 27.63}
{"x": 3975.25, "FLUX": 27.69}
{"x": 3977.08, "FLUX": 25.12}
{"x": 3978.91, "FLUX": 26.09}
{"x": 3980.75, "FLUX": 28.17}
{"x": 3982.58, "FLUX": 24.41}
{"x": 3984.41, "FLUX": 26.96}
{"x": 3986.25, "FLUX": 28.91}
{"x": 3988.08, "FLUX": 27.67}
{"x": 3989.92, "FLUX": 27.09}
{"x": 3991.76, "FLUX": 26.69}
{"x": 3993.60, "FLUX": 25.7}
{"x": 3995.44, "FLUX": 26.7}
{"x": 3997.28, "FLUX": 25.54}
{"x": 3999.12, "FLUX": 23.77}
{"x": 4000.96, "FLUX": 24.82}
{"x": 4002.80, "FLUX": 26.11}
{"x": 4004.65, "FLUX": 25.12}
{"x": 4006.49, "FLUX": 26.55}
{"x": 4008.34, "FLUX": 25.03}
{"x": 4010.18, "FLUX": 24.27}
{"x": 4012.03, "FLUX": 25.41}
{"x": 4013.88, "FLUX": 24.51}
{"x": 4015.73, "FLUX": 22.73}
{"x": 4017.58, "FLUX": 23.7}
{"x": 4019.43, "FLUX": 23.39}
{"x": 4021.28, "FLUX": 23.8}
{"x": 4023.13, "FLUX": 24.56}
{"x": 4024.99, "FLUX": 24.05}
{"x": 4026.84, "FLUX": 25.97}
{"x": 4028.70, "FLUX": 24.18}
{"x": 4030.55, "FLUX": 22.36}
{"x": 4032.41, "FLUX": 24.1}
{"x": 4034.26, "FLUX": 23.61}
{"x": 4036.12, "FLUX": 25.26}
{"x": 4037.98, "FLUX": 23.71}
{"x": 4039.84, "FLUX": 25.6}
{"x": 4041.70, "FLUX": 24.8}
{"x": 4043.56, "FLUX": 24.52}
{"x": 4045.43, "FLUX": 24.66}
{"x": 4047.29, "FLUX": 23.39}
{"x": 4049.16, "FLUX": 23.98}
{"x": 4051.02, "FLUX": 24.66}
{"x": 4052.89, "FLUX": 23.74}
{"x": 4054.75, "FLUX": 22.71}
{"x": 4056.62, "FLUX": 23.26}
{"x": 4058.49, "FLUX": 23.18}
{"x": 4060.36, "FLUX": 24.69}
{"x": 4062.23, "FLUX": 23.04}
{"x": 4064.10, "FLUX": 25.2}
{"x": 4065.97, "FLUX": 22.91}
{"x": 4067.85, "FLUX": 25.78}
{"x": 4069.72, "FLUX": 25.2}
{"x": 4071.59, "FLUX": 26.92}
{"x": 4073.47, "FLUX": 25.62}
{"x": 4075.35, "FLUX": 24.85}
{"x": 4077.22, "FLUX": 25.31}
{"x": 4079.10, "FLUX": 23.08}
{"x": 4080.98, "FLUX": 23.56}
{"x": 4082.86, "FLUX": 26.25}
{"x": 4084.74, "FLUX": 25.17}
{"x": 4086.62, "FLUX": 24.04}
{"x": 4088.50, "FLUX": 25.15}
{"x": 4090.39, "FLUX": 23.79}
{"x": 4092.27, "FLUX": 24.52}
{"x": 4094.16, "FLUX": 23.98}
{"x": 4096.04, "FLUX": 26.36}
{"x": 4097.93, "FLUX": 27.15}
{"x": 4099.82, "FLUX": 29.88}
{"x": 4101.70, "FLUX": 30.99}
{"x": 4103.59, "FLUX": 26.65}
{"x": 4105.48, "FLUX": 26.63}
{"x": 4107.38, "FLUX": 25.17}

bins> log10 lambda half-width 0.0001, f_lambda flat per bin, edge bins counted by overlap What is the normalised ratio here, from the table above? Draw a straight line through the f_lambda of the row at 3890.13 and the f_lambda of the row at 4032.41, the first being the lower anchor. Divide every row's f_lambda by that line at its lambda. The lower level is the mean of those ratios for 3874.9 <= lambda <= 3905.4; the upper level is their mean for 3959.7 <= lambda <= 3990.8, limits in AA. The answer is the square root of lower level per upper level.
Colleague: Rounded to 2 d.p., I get 0.96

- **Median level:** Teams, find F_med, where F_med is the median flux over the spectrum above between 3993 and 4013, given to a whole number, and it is 25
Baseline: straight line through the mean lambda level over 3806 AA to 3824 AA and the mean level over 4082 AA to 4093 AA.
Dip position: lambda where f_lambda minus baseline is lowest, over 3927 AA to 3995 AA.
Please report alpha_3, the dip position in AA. 3931.56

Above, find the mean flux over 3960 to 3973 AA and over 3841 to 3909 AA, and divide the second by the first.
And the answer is 1.07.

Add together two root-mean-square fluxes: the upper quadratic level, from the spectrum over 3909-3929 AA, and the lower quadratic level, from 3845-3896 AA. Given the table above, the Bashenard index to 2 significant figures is 62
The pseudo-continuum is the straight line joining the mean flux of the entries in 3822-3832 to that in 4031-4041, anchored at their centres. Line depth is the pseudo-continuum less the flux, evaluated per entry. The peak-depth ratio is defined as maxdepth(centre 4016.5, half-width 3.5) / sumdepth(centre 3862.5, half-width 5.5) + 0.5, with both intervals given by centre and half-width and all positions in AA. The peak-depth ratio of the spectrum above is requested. 0.5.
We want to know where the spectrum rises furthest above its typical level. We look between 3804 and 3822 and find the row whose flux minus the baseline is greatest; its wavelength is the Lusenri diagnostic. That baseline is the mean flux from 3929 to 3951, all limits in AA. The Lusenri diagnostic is 3812.10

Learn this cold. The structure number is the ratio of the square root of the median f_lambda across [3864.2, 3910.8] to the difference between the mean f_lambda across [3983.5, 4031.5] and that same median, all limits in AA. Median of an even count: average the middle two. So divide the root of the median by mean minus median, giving -0.77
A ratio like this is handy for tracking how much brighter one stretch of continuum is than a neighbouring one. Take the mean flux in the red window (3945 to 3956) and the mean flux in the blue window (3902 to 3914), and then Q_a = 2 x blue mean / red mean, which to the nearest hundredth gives 2.14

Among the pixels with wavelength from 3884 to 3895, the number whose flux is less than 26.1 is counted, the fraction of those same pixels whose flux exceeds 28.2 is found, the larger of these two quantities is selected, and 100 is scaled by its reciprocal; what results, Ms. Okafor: 100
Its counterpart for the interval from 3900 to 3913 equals 100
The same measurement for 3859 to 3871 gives 100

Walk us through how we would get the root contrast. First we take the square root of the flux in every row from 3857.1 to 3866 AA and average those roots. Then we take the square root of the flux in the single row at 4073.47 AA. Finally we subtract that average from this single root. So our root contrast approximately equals -0.80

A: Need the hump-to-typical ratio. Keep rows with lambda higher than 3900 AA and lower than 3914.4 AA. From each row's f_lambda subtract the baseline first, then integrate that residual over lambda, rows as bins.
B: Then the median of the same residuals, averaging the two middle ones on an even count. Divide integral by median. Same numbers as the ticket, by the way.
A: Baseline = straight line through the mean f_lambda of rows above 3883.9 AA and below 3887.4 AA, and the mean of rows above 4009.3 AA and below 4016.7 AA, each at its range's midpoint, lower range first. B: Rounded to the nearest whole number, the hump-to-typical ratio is 13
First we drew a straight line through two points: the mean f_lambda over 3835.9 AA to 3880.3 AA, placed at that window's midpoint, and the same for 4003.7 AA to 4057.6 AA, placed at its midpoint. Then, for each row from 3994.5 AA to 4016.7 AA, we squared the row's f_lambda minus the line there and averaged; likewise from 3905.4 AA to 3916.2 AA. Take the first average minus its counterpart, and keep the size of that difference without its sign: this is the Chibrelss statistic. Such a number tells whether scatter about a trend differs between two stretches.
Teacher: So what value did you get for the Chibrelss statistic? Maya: 8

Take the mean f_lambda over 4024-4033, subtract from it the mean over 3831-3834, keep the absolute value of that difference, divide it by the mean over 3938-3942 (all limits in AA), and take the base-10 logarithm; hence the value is -0.57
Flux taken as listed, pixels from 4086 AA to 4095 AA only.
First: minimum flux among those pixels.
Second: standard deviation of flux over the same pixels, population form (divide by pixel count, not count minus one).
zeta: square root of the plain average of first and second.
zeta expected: 3.48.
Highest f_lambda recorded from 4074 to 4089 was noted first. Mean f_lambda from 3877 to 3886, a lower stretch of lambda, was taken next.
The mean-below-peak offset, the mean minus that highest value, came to 6.1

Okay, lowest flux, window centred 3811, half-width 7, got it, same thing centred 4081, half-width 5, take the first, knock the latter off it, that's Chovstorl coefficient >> 4.6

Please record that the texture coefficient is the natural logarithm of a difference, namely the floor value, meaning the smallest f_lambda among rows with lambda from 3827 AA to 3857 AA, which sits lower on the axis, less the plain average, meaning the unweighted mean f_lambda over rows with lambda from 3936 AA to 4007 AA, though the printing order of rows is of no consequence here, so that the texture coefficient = -0.11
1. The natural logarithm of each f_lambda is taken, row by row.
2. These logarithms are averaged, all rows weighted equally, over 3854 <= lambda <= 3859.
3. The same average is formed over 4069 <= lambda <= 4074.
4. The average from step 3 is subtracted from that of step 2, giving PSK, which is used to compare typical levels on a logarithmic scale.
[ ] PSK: 0.20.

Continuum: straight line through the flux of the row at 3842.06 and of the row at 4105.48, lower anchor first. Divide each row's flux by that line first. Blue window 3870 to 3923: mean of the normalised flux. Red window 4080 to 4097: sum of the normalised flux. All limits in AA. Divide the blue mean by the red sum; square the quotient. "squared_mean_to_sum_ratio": 0.018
